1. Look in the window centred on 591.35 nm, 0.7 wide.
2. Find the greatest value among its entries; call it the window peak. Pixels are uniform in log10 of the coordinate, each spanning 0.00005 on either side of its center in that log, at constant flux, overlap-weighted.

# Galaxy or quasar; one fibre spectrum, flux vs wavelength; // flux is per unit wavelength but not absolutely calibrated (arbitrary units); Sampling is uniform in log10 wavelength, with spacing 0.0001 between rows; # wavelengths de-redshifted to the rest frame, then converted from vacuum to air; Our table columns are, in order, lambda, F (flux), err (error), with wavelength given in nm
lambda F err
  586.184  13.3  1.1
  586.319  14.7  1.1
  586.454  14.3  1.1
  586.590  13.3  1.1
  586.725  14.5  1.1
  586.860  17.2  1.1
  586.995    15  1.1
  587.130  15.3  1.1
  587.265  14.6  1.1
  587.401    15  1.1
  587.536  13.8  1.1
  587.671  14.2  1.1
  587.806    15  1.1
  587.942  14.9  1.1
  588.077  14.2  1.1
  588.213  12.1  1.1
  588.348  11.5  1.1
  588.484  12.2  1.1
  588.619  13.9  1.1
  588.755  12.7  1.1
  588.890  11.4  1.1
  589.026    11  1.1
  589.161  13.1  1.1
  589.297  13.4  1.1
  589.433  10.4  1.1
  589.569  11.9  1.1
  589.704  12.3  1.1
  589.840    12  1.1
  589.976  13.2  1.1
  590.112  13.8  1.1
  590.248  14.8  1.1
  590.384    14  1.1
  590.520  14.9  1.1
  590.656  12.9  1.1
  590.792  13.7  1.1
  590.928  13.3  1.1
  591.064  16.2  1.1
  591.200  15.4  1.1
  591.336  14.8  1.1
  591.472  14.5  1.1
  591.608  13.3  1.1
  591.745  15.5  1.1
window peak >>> 16.2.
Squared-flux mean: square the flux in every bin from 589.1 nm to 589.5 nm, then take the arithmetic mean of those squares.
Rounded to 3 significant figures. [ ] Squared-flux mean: 153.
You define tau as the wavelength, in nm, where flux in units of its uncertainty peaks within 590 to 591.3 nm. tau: 591.064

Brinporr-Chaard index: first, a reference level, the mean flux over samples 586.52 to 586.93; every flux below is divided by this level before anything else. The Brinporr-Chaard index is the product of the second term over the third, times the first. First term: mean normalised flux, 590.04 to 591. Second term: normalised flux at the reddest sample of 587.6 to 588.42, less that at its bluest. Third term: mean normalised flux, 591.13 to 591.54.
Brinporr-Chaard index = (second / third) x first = -0.17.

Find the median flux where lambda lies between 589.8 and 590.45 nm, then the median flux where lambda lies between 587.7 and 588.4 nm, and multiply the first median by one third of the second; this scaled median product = 65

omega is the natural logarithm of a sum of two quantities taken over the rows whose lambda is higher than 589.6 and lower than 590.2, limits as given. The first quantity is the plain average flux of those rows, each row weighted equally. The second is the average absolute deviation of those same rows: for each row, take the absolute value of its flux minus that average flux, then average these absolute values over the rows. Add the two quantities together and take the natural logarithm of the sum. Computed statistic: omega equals 2.60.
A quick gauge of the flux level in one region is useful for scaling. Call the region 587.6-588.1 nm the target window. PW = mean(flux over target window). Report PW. 14.6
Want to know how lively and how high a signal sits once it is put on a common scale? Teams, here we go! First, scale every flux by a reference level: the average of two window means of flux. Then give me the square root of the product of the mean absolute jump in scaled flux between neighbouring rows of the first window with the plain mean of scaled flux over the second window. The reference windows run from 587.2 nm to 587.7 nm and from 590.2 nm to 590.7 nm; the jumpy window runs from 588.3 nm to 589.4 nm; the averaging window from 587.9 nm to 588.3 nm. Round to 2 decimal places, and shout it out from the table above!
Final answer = 0.27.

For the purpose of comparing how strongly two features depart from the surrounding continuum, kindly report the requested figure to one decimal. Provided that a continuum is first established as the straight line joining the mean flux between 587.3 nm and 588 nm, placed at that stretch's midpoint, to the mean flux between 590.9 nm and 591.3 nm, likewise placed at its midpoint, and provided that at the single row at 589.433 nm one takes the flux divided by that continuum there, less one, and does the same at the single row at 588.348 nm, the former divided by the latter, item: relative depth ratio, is 1.4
